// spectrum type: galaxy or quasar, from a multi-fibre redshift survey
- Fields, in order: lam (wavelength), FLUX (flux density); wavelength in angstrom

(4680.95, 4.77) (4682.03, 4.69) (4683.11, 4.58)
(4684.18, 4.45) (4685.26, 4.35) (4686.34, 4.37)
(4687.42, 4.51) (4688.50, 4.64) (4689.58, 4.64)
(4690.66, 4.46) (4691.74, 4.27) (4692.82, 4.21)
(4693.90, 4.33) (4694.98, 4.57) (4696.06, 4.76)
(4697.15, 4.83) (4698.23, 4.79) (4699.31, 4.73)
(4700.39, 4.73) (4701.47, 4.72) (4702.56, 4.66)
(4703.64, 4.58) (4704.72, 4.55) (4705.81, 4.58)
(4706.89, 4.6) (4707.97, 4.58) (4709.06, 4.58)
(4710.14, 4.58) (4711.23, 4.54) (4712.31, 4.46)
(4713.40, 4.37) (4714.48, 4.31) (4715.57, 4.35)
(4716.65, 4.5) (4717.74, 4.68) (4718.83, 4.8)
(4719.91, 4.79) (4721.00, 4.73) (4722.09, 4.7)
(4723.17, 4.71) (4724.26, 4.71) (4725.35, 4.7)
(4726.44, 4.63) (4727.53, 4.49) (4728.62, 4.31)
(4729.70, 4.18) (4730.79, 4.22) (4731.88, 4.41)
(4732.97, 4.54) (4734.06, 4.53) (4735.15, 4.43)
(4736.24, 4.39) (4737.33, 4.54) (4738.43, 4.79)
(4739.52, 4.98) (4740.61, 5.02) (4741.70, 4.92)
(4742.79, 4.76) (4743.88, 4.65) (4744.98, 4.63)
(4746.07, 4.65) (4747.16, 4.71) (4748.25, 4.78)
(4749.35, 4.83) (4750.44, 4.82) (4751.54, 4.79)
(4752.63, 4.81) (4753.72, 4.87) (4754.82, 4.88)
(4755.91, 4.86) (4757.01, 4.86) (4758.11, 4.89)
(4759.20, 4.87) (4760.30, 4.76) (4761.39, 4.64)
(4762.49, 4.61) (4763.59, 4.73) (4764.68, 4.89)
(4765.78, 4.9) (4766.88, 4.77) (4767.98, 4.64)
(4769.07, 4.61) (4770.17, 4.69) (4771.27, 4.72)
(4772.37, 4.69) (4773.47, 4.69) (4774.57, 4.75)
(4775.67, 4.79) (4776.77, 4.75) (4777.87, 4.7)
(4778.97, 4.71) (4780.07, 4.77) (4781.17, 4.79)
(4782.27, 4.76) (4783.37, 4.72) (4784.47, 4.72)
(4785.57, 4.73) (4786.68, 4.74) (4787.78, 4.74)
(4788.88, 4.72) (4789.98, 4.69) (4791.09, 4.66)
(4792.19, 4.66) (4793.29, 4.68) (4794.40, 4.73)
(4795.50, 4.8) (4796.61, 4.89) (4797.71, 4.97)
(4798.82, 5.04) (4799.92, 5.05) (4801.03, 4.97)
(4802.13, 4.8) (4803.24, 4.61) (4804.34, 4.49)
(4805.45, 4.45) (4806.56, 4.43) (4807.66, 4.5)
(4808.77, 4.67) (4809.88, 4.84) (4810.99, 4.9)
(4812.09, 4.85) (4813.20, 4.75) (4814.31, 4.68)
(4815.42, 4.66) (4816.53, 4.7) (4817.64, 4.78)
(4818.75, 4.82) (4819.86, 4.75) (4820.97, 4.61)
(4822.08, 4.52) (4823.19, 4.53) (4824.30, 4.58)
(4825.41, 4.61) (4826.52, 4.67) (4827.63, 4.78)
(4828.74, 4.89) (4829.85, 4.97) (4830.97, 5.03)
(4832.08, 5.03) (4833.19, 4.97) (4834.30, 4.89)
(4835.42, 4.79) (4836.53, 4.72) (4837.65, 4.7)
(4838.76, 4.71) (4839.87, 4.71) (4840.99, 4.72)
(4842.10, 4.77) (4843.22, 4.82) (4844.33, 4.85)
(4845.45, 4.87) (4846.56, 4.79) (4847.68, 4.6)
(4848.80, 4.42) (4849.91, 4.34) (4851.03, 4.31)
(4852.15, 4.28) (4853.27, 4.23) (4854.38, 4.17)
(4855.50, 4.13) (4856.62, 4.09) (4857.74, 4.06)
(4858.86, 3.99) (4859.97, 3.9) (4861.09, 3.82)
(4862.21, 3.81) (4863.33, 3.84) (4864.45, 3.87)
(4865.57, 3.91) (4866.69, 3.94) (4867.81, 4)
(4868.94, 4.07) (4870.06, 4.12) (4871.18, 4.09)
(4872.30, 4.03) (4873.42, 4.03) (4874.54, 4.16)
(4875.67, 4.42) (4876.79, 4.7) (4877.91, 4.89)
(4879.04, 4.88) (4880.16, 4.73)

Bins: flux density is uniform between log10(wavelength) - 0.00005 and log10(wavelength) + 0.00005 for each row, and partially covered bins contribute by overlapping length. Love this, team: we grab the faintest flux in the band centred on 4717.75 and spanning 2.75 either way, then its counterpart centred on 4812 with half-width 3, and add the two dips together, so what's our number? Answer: 9.03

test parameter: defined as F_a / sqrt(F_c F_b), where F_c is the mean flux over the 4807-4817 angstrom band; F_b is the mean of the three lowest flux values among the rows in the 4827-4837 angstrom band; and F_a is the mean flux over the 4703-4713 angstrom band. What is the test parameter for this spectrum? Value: 0.96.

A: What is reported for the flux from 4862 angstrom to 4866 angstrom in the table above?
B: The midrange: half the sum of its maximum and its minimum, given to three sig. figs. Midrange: 3.86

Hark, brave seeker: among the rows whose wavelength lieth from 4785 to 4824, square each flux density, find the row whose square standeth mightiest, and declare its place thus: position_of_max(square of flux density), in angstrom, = 4799.92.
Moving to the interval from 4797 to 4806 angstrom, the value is 4799.92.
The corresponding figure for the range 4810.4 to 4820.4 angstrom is 4810.99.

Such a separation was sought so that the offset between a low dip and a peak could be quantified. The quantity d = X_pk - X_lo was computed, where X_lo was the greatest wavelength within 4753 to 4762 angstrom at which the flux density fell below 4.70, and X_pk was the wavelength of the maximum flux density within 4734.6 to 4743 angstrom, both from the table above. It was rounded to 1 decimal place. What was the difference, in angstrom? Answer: -20.8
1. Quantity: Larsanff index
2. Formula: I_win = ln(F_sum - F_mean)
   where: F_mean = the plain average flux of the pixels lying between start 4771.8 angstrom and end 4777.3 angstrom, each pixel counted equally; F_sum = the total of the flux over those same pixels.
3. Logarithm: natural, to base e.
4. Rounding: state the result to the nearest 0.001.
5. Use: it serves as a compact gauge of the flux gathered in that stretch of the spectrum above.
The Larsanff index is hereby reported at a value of 2.941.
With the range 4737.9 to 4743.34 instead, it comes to 2.974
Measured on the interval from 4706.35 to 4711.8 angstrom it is 2.907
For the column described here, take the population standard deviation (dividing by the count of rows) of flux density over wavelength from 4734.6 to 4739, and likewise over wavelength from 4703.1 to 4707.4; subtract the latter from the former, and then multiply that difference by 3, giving 0.41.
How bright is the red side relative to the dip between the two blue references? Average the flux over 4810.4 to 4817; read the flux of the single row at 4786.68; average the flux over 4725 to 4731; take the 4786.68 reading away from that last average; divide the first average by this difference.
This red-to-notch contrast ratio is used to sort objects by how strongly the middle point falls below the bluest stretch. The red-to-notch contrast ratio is -15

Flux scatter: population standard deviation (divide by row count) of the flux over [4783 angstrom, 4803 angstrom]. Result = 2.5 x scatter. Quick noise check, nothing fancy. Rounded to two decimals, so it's 0.32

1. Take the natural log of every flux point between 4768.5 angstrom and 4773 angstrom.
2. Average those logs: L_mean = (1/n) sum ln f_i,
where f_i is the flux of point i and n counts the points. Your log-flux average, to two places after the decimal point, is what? 1.54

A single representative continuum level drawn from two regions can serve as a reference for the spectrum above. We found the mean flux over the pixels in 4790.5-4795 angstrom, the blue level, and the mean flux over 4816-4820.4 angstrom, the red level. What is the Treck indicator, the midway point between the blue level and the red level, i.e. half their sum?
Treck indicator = 4.72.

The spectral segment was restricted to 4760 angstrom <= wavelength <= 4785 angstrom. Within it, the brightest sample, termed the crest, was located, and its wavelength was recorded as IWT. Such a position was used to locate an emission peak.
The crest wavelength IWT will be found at 4765.78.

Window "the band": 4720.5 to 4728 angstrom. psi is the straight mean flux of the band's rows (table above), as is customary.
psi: 4.67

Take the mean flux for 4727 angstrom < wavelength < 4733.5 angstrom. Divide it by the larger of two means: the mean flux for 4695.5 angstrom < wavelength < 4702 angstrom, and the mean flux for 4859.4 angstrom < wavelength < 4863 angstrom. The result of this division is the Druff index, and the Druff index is 0.916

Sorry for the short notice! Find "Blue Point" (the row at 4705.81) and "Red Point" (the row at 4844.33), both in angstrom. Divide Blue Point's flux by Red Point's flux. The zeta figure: 0.94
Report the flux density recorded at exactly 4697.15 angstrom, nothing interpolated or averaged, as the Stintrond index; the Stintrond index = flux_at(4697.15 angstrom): 4.83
